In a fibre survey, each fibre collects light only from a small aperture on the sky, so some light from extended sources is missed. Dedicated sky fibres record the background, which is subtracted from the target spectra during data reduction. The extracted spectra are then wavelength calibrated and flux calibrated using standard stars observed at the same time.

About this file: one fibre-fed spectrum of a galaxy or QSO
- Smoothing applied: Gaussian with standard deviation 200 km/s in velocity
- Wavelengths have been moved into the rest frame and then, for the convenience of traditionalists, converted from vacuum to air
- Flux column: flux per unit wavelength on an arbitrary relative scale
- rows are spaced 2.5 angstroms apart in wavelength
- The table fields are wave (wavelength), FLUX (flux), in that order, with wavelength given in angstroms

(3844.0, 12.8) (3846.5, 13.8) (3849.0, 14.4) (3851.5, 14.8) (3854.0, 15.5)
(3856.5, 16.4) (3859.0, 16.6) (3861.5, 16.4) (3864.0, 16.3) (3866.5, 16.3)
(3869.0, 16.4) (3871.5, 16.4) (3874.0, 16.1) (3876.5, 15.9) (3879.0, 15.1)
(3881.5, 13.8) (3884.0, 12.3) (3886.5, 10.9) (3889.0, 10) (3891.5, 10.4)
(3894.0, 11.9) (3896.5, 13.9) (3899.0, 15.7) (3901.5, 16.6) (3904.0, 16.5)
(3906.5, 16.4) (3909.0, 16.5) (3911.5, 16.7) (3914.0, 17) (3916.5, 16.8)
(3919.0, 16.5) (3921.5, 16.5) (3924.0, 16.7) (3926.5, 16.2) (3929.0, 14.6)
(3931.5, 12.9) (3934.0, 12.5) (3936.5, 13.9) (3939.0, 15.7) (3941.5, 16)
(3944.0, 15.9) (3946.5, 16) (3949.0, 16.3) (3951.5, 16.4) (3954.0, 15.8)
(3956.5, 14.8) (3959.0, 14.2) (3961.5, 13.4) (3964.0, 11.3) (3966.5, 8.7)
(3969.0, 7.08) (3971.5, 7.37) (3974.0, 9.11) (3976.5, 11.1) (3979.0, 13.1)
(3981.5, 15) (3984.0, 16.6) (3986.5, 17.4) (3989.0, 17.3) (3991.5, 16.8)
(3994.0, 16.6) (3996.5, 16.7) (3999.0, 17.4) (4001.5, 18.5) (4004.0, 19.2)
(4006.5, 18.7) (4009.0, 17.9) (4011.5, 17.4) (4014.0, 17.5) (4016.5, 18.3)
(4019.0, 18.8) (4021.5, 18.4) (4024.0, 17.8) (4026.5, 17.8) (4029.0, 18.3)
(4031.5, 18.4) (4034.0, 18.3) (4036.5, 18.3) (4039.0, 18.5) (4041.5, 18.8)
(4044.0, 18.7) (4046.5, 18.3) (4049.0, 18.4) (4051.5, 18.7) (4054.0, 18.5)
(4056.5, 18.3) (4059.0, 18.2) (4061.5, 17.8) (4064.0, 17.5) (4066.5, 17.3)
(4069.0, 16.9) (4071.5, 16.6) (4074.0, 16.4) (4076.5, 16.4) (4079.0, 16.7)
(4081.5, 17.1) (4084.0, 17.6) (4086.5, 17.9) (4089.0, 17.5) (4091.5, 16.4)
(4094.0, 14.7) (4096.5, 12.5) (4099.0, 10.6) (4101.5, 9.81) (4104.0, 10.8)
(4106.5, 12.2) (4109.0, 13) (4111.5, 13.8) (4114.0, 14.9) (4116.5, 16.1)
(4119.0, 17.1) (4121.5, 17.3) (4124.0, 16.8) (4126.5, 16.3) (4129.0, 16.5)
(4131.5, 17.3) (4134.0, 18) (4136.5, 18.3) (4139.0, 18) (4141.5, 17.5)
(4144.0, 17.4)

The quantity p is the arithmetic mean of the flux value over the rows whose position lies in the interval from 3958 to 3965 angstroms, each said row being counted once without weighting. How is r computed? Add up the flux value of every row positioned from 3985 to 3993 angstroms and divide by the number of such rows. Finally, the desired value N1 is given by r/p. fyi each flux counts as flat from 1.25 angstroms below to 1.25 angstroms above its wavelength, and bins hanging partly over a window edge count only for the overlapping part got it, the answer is 1.32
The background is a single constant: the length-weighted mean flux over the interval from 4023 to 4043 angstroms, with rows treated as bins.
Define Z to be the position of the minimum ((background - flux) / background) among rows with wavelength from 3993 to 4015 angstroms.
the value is 4004.0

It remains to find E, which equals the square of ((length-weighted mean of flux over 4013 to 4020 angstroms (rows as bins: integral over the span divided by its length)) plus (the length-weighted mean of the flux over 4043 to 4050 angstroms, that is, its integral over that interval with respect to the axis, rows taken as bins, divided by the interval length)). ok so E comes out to 1344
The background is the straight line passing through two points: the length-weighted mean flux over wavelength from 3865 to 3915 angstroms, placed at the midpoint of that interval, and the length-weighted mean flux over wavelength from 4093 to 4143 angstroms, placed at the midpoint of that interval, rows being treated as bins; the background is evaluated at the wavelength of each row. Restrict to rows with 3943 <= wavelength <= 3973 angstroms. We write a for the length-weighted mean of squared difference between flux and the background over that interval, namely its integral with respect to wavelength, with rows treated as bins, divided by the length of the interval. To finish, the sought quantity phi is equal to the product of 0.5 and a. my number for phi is 7.5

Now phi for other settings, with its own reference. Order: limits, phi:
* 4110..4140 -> 2.0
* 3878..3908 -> 3.4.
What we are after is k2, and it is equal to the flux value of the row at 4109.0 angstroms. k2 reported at 13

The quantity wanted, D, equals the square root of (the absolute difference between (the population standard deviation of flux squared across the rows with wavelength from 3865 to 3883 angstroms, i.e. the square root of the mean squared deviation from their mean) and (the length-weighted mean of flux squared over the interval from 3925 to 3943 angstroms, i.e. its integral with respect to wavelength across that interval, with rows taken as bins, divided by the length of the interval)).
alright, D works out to 13.7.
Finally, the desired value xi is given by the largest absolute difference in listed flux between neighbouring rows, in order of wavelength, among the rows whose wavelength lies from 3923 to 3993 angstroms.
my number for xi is 2.6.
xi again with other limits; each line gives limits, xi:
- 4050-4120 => 2.2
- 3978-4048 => 1.9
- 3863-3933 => 2.0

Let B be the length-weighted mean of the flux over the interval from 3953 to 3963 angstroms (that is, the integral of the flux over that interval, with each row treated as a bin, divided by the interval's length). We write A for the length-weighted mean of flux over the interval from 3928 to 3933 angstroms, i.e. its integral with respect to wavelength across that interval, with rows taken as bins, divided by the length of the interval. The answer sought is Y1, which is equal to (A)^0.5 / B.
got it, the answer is 0.26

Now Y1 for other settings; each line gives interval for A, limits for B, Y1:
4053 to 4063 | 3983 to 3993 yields 0.25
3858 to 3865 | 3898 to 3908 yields 0.25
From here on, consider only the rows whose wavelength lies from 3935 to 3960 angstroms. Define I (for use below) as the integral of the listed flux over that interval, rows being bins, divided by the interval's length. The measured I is 15.5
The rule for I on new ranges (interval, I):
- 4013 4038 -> 18.2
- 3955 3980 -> 11.0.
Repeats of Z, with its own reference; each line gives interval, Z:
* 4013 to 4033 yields 4019.0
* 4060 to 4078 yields 4061.5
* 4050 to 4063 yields 4051.5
